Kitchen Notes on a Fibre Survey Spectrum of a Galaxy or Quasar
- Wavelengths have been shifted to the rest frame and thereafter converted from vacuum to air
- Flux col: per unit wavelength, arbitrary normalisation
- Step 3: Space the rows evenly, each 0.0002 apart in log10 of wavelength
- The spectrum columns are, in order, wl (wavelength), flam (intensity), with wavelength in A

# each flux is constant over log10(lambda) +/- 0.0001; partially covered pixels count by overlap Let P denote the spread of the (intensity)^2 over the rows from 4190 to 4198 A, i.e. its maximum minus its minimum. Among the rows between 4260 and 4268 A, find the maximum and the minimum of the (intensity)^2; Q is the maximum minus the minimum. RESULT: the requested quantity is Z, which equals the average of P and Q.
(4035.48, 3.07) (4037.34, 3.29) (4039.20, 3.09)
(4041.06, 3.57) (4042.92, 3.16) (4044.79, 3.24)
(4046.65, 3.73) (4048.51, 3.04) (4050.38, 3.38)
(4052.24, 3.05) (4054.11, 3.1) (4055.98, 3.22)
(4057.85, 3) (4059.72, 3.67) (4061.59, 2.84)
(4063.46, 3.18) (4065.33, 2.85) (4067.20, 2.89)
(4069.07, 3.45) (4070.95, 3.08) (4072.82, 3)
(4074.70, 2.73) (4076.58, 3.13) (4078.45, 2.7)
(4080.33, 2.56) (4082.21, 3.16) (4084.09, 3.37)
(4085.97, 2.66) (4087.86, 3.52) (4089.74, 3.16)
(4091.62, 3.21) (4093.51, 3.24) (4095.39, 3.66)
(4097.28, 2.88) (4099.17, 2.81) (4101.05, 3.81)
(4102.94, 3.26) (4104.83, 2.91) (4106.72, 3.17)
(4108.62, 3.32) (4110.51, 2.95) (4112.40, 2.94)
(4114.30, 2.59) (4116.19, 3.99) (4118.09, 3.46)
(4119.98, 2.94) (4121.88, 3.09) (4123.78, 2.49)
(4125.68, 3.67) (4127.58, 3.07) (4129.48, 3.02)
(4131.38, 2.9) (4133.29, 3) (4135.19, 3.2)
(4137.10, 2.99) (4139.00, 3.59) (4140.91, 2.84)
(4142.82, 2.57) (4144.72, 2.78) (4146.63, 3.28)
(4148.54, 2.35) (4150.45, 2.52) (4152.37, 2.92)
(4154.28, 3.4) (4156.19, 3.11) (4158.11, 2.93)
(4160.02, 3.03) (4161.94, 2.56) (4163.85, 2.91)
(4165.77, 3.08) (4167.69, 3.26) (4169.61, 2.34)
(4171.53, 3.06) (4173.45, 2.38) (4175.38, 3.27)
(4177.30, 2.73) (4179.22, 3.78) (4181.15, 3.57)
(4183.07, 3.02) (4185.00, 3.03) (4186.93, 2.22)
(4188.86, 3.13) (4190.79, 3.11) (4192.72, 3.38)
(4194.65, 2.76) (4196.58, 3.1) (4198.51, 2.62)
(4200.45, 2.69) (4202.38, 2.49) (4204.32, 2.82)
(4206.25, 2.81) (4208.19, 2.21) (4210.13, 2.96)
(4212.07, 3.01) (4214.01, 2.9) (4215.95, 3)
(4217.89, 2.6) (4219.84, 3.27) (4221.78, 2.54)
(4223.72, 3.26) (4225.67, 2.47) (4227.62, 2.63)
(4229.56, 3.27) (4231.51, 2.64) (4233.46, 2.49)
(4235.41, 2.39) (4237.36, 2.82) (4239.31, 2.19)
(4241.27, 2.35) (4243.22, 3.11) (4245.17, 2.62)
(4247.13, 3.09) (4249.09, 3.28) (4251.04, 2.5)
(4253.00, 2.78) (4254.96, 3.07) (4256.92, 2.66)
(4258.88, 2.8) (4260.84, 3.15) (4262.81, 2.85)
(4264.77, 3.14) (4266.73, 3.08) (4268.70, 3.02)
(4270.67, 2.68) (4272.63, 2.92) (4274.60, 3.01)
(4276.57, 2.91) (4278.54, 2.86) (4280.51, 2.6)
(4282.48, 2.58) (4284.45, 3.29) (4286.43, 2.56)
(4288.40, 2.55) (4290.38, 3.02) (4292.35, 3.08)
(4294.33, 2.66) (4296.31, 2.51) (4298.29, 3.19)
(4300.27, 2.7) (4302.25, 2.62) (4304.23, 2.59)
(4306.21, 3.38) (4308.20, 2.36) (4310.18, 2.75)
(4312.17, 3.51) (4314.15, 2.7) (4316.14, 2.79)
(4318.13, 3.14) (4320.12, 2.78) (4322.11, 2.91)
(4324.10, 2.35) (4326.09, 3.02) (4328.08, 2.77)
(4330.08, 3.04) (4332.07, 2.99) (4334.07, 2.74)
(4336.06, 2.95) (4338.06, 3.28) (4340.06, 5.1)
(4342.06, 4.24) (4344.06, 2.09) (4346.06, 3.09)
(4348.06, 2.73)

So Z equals 2.8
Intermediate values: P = 3.8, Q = 1.8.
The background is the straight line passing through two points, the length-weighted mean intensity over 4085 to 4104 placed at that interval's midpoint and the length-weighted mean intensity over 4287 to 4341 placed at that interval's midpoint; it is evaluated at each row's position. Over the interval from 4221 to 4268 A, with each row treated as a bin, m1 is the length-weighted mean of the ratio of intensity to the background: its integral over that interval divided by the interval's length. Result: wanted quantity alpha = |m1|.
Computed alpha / 0.93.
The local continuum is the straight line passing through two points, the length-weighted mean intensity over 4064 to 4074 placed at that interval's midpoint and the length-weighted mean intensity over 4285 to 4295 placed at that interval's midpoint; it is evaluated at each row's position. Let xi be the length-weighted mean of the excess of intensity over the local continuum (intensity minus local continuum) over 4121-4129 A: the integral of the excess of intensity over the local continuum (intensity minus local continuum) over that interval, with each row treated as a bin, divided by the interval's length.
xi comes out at 0.09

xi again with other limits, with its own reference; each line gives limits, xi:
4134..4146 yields 0.03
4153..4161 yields 0.16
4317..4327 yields 0.08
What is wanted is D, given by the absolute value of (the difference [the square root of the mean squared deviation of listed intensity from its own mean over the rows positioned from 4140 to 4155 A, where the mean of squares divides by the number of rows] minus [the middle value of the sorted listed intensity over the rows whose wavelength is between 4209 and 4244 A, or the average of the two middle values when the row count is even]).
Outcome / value 2.39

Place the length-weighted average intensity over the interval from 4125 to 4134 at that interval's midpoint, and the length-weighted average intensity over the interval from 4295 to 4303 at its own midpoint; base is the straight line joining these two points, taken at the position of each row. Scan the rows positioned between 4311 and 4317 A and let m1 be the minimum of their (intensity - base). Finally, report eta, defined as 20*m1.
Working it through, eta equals 0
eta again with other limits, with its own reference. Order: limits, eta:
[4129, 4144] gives -10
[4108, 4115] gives -11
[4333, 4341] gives 1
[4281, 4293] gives -5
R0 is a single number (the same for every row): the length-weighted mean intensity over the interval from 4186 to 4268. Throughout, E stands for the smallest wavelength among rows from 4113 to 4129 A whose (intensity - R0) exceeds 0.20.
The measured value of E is 4116.19 A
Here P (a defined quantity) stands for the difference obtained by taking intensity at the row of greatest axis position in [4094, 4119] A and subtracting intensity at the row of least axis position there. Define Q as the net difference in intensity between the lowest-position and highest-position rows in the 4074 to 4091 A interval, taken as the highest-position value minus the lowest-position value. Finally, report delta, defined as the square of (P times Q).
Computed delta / 0.007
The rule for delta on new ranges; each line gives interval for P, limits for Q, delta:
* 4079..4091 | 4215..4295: 0.042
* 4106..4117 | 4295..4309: 0.015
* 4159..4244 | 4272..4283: 0.001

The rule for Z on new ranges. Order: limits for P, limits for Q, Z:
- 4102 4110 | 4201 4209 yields 2.8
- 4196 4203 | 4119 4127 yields 5.3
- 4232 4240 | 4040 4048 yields 3.5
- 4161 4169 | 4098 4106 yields 5.3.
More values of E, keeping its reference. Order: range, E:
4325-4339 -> 4326.09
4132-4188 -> 4135.19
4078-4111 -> 4082.21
